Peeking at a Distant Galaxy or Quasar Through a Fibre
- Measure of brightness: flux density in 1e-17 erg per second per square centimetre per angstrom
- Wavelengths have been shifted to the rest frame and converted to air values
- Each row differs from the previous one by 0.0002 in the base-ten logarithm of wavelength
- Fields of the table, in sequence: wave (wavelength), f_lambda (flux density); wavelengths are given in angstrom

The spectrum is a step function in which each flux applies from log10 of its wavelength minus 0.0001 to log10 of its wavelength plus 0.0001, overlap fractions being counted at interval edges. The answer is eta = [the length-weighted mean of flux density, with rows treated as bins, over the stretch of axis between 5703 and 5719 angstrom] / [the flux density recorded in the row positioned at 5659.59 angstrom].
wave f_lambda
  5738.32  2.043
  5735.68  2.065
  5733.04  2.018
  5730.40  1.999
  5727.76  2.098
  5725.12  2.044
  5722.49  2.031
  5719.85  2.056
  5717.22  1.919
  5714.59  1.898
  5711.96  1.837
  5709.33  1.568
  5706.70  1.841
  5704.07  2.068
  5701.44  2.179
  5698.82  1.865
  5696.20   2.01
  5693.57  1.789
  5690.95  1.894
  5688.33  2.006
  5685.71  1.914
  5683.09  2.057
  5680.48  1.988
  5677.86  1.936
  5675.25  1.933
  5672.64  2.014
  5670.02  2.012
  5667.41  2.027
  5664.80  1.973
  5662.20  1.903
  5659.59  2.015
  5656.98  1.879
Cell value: 0.92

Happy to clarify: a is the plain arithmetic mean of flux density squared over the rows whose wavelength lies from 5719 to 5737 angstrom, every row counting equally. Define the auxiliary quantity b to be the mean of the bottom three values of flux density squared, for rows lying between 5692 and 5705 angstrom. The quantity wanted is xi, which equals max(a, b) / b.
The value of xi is 1.17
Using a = 4.18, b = 3.57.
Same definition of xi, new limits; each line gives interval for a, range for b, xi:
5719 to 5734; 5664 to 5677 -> 1.07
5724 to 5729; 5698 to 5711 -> 1.38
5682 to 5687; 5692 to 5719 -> 1.31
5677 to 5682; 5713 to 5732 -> 1.02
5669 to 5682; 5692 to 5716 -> 1.30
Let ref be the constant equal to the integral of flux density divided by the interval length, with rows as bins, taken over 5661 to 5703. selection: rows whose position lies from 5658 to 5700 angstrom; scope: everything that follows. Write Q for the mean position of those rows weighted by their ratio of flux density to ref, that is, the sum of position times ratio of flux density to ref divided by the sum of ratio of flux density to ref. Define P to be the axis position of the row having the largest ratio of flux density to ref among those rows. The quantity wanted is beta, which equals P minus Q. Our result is 4.1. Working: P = 5683.09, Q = 5679.0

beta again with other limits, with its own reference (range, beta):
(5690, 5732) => -9.5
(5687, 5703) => 6.4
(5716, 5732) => 3.9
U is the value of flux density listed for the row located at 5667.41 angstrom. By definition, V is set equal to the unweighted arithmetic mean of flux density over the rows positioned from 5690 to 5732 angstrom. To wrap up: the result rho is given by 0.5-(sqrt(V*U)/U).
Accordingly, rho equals -0.479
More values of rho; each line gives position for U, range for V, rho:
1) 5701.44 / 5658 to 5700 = -0.448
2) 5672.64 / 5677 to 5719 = -0.477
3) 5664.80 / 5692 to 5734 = -0.494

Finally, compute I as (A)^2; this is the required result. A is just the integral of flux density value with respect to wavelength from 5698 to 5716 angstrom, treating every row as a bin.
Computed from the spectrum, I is 1163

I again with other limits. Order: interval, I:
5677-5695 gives 1220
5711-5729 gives 1278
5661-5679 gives 1261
